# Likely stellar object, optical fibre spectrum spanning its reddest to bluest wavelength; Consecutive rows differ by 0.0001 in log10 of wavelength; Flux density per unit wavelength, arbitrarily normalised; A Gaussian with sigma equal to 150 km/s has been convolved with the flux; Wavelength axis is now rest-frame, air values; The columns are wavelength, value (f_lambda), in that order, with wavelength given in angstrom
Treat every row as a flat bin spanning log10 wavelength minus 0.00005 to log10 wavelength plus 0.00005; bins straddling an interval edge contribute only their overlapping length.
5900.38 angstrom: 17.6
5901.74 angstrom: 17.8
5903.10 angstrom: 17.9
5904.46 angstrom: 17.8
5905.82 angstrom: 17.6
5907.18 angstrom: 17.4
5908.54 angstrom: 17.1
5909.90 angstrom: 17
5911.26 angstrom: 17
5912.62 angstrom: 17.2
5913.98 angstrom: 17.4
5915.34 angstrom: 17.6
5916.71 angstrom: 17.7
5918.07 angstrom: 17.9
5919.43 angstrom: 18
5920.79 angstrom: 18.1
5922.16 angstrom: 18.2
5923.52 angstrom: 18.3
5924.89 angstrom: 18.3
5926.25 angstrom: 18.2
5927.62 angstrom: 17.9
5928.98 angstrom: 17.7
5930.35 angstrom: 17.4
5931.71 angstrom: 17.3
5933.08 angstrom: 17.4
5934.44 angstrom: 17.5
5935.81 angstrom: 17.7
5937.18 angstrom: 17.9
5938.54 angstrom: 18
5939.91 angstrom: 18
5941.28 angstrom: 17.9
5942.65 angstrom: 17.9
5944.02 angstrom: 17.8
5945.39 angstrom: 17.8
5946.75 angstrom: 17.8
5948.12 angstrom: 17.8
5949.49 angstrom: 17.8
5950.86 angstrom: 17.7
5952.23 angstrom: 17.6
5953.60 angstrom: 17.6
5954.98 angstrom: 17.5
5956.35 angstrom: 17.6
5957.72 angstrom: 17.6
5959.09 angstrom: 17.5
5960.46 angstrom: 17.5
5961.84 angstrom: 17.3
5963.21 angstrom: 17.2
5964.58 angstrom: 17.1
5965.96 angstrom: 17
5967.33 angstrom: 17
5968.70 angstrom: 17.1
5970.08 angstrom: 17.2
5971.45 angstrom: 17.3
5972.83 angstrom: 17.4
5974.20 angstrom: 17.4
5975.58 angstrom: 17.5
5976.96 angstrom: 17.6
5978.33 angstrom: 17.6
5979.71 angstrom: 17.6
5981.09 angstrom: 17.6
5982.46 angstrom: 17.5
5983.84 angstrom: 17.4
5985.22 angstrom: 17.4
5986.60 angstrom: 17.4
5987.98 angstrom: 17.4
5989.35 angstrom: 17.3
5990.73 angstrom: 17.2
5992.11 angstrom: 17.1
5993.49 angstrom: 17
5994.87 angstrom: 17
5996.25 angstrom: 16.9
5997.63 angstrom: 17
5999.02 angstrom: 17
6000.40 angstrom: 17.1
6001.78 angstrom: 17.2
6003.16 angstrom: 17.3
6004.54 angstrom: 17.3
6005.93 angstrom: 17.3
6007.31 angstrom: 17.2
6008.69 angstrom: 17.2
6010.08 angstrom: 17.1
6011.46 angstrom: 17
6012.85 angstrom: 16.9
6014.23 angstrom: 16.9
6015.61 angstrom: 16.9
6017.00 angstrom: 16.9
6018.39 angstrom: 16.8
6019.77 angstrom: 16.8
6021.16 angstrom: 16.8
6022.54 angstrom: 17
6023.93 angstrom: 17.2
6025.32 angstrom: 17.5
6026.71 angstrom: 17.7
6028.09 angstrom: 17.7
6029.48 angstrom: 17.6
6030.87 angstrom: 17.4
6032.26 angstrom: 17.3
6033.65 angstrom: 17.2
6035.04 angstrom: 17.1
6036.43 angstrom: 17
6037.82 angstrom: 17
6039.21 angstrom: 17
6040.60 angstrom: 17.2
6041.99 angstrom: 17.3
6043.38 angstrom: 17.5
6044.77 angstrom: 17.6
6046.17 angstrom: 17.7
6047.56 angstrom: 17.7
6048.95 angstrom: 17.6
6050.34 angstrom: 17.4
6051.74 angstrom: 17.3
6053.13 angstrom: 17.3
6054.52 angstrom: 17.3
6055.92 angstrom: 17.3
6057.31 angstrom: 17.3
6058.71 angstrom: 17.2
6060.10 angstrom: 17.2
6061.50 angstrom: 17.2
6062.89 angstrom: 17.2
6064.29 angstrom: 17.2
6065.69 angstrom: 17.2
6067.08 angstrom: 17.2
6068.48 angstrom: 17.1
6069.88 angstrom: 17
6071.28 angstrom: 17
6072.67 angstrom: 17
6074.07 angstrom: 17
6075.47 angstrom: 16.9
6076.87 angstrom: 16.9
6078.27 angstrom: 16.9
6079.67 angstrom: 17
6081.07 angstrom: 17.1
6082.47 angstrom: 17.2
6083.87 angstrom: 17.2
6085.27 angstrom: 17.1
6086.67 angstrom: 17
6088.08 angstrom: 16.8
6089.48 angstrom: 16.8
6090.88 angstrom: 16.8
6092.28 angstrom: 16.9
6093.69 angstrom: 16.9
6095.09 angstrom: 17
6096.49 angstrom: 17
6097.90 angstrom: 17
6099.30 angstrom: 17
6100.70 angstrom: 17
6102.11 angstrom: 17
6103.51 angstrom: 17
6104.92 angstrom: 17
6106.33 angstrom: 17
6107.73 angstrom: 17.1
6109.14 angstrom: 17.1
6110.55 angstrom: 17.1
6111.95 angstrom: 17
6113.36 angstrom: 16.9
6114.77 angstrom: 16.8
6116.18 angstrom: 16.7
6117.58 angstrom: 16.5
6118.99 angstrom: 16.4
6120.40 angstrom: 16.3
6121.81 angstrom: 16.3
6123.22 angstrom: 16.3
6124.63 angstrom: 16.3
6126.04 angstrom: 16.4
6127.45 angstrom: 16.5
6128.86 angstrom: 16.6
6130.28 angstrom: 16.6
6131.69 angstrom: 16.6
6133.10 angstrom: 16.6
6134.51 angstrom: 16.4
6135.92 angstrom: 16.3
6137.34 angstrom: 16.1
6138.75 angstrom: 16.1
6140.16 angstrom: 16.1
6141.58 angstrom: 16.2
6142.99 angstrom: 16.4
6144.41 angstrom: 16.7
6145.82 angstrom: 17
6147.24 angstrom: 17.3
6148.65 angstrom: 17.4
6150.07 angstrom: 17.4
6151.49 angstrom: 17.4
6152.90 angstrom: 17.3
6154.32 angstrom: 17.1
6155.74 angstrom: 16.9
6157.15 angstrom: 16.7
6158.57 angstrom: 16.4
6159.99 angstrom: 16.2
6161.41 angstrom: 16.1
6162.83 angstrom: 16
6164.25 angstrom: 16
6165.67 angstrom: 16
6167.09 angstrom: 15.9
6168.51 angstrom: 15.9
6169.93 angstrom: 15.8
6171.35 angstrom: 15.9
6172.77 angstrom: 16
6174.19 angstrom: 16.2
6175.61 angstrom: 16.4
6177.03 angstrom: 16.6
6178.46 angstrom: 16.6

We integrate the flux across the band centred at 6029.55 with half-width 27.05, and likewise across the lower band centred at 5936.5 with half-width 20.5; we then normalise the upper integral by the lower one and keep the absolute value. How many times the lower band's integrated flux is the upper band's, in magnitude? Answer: 1.3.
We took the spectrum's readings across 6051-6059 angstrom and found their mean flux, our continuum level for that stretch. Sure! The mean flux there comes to 17.3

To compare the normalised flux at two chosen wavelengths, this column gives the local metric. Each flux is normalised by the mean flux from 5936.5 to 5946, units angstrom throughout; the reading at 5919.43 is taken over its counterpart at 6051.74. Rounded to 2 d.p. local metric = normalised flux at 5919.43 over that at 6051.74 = 1.04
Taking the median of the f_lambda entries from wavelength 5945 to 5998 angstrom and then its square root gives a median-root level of 4.17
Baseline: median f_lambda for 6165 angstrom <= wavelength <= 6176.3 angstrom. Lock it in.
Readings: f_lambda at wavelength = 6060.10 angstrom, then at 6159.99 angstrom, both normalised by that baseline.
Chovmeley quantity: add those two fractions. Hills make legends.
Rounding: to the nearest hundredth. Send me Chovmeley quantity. 2.09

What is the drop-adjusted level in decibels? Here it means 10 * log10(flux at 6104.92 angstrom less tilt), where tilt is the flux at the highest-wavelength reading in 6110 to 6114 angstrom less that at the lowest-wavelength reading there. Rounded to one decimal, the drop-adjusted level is 12.4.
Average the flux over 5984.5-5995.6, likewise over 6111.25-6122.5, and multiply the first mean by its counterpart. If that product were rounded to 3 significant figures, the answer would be 286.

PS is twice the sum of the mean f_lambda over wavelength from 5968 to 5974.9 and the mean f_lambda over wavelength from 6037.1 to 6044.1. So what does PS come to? 69.0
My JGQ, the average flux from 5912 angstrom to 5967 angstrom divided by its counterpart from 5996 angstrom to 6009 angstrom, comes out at 1.03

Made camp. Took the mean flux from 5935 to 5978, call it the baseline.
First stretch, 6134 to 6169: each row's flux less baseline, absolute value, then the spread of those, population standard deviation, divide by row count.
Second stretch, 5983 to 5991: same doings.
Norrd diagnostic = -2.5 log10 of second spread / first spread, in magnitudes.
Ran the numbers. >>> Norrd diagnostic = 2.1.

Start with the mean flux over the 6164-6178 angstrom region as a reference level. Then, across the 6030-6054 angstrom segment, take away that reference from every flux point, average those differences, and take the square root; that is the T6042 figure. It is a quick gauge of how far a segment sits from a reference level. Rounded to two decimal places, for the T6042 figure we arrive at 1.12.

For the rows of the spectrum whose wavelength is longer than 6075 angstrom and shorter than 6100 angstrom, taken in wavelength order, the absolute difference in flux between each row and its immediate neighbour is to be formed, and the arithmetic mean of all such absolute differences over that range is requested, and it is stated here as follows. 0.053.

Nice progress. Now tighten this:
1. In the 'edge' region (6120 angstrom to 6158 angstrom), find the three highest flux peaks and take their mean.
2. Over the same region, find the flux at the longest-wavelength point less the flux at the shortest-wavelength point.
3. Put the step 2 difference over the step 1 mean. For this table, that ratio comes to 0.023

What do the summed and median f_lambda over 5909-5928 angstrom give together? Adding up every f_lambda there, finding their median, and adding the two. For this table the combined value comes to 267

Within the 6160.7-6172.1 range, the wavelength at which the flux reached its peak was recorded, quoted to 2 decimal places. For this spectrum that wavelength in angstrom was 6161.41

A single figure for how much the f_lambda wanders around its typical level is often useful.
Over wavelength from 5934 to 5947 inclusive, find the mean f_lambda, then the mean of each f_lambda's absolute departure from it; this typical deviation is 0.110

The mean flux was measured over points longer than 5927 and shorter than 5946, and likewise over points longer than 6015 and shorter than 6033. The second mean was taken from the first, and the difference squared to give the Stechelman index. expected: 0.28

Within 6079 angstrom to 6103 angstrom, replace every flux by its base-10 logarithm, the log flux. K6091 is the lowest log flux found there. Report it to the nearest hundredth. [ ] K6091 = 1.23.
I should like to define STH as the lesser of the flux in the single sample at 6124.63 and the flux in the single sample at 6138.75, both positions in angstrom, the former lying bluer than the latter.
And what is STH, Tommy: 16.1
